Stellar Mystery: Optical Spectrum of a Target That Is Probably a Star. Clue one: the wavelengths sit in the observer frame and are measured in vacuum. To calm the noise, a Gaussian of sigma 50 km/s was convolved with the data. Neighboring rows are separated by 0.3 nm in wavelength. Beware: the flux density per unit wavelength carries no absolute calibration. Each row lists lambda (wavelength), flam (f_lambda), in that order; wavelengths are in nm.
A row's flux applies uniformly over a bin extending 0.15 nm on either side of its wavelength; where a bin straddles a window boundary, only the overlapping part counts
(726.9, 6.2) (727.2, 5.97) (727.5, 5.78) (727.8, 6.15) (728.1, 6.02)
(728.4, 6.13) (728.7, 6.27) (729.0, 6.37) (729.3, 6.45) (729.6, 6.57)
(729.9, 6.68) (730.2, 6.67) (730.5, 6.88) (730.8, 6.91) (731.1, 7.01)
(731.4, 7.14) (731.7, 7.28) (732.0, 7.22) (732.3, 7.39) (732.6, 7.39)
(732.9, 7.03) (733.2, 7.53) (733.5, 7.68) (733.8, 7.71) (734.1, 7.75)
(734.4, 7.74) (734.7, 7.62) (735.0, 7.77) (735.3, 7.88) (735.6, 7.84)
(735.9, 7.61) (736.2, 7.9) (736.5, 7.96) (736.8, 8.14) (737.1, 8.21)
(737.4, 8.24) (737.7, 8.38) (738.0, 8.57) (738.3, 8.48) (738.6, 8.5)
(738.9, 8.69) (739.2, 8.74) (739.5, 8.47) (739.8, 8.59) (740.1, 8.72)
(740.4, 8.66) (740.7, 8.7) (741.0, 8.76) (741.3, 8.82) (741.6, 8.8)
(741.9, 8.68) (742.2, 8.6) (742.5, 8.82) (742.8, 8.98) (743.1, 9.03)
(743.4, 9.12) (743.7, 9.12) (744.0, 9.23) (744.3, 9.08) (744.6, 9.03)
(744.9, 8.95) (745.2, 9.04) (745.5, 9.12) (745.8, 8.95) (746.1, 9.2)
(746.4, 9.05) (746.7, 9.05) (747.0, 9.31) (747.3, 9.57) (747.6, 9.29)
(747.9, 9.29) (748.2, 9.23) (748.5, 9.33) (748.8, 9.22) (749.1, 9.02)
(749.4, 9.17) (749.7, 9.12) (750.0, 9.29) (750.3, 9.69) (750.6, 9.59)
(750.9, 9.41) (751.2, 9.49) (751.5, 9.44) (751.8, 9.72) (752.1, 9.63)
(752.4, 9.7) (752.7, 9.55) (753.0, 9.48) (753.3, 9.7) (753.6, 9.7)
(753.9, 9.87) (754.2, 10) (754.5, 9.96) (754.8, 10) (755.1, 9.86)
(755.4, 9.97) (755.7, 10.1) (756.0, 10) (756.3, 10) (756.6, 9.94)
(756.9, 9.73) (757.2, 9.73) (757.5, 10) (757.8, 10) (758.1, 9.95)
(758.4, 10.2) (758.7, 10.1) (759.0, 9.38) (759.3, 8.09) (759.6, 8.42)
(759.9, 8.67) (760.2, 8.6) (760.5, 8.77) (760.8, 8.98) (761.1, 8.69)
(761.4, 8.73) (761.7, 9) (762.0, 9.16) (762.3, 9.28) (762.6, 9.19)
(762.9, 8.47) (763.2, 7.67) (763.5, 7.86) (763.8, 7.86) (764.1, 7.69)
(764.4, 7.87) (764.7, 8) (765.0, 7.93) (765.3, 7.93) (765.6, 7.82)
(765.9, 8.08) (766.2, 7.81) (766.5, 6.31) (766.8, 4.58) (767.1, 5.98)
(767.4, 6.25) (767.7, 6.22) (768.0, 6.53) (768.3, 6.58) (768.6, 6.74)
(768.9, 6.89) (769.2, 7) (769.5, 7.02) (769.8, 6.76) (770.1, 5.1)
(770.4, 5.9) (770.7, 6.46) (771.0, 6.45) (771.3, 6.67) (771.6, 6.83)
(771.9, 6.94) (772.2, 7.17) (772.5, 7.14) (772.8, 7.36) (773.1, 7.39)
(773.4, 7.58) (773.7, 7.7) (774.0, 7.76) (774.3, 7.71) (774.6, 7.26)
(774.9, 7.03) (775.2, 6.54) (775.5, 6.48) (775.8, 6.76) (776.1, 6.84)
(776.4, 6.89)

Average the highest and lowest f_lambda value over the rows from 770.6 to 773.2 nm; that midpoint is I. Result 6.9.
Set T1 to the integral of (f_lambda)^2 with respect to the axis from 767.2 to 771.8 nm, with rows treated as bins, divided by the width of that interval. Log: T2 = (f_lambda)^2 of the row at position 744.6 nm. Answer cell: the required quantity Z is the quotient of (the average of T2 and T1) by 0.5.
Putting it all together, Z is 123.9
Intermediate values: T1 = 42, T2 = 82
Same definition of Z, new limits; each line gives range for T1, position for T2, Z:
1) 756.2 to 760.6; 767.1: 125.4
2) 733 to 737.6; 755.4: 160.9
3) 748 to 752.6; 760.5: 165.4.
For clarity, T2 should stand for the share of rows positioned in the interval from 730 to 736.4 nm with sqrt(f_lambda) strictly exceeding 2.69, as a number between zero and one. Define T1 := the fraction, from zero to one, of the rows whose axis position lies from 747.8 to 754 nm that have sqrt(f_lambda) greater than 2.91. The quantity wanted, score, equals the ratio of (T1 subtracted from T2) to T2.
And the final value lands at -0.5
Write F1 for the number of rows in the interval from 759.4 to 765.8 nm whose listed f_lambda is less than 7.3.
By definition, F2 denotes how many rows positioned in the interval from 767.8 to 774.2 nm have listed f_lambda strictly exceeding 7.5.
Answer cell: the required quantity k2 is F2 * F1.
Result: 0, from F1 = 0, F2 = 3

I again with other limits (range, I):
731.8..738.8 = 7.8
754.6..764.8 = 8.9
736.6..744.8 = 8.7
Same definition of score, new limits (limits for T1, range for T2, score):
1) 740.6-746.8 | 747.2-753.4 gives 0.0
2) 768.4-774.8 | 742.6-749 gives 1.0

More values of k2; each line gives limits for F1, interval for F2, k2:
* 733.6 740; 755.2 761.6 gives 0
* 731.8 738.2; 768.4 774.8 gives 8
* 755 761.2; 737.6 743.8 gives 0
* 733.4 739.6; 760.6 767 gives 0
